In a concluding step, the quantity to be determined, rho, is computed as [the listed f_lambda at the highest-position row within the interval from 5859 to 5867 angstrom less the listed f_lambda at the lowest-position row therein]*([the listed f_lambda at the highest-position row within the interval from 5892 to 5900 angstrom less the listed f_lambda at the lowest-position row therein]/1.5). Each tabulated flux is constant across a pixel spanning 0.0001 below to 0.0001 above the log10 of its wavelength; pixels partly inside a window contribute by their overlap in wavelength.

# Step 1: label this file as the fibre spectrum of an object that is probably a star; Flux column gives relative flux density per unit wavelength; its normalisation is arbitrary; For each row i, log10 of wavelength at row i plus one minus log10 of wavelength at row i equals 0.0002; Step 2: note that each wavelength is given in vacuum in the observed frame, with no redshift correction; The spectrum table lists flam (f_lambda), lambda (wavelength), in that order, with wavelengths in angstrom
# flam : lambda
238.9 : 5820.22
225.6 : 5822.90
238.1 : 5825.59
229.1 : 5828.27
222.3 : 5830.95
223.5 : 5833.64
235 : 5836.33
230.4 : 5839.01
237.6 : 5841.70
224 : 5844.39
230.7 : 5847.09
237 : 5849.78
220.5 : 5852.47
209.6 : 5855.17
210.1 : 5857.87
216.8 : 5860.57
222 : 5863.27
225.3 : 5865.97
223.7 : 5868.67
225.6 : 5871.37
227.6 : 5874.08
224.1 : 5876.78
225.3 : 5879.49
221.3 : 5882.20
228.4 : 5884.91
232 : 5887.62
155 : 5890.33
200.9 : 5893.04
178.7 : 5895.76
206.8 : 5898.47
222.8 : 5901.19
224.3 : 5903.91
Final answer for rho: 33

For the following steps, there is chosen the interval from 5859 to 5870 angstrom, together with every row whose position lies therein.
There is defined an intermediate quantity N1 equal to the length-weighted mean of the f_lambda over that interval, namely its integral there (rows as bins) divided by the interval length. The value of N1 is 222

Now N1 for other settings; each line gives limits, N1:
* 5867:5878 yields 225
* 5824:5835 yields 228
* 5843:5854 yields 228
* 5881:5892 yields 209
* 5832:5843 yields 231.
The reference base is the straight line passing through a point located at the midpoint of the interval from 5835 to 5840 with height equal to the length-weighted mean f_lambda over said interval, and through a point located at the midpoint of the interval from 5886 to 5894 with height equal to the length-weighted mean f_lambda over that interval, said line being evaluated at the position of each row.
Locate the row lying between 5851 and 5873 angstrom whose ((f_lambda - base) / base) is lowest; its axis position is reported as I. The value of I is 5855.17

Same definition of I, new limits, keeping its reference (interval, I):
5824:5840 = 5830.95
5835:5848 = 5844.39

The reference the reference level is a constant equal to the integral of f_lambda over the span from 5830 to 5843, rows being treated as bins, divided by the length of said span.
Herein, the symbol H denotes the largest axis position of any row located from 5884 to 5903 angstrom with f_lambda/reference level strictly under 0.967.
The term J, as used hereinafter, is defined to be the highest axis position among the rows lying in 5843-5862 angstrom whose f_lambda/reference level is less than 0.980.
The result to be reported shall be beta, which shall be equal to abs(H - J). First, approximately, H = 5898.47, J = 5860.57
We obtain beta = 37.9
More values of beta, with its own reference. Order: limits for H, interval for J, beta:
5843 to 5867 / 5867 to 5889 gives 18.9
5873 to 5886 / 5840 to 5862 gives 21.6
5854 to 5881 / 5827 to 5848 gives 18.9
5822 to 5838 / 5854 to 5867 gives 35.0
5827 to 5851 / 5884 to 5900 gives 67.5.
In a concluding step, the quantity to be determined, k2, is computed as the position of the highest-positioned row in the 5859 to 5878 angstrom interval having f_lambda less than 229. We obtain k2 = 5876.78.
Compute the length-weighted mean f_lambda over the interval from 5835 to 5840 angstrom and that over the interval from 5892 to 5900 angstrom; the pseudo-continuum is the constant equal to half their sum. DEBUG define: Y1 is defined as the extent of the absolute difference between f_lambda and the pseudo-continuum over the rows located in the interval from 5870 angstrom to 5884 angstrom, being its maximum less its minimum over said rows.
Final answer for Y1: 6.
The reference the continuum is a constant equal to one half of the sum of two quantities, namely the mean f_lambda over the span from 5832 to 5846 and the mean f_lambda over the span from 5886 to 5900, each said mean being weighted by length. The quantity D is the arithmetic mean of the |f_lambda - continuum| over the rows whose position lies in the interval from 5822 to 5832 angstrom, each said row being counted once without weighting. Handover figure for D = 16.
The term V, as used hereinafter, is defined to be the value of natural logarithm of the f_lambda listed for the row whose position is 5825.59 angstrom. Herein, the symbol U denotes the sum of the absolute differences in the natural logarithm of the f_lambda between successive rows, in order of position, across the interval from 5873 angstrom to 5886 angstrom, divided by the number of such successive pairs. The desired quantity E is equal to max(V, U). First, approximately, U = 0.0176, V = 5.47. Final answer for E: 5.47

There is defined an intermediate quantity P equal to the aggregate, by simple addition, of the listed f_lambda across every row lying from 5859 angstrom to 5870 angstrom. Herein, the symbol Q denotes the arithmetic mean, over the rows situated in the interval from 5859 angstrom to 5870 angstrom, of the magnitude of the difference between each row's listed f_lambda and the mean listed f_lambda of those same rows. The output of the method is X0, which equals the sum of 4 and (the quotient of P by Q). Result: 349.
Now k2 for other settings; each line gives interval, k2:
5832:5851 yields 5844.39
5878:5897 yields 5895.76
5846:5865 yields 5863.27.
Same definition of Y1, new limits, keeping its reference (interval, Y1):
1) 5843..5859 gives 18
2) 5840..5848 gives 14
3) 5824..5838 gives 16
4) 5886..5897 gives 46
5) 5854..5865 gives 5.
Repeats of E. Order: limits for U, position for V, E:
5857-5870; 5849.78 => 5.47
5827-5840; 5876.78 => 5.41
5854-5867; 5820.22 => 5.48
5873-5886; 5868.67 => 5.41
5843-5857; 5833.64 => 5.41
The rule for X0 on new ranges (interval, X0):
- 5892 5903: 69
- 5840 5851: 191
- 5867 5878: 671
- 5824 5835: 175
